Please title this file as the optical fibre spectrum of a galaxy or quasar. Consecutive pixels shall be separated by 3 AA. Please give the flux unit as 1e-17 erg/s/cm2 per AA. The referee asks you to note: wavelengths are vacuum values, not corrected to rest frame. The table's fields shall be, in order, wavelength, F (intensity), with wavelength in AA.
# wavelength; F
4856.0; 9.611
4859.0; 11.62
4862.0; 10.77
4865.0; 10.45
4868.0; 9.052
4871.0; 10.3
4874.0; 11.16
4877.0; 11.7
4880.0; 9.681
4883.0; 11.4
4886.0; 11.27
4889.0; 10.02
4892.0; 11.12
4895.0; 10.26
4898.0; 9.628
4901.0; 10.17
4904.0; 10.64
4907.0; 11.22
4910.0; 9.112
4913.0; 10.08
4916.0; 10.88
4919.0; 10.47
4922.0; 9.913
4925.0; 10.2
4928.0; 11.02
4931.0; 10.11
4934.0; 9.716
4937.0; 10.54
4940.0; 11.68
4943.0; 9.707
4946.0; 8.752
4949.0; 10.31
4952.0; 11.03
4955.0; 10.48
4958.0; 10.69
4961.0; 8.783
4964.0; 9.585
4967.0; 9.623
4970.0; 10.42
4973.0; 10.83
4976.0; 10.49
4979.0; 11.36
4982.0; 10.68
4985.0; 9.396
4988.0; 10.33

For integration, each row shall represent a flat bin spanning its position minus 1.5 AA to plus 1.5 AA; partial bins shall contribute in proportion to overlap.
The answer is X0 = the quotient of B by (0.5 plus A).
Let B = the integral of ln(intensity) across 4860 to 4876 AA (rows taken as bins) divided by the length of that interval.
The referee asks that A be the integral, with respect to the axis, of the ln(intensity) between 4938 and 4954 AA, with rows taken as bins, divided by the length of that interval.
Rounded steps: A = 2.328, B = 2.34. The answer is 0.828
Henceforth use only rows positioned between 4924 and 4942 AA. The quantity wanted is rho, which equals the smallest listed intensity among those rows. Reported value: 9.716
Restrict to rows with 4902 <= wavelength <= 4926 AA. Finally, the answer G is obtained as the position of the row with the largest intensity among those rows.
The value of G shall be 4907.0 AA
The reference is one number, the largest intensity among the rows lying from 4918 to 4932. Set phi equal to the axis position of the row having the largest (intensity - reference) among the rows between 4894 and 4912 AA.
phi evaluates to 4907.0 AA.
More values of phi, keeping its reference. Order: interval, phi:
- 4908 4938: 4928.0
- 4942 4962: 4952.0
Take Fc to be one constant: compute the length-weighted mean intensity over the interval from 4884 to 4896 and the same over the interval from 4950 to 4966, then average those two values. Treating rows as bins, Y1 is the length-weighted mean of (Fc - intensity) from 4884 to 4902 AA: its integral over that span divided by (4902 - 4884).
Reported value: -0.04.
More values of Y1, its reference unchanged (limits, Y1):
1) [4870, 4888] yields -0.50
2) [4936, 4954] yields 0.07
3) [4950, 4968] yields 0.36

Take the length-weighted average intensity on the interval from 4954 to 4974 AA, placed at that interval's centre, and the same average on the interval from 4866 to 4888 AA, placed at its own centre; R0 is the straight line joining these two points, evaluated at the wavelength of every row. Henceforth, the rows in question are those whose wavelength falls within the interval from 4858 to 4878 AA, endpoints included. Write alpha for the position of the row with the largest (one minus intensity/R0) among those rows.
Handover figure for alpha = 4868.0 AA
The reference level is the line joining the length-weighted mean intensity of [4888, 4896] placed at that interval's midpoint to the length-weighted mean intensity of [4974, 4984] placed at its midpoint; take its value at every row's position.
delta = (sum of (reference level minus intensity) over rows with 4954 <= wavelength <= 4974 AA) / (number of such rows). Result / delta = 0.7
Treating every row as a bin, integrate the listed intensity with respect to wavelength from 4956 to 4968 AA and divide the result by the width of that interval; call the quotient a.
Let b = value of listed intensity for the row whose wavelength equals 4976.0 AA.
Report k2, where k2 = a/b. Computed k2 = 0.93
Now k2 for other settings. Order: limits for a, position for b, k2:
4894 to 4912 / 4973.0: 0.94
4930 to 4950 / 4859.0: 0.87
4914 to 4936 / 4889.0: 1.03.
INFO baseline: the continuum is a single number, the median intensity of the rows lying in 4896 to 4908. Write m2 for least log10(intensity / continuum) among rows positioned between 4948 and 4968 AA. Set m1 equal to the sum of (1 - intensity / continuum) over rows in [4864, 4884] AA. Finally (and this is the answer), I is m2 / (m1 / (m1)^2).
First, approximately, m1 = -0.09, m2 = -0.074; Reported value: 0.0064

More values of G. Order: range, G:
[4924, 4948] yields 4940.0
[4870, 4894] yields 4877.0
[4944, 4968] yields 4952.0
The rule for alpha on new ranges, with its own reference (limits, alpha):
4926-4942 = 4934.0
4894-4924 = 4910.0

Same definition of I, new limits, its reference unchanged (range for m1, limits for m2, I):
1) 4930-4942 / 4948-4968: 0.0030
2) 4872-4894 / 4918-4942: 0.0101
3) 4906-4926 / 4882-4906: -0.0031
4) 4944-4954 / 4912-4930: -0.0023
